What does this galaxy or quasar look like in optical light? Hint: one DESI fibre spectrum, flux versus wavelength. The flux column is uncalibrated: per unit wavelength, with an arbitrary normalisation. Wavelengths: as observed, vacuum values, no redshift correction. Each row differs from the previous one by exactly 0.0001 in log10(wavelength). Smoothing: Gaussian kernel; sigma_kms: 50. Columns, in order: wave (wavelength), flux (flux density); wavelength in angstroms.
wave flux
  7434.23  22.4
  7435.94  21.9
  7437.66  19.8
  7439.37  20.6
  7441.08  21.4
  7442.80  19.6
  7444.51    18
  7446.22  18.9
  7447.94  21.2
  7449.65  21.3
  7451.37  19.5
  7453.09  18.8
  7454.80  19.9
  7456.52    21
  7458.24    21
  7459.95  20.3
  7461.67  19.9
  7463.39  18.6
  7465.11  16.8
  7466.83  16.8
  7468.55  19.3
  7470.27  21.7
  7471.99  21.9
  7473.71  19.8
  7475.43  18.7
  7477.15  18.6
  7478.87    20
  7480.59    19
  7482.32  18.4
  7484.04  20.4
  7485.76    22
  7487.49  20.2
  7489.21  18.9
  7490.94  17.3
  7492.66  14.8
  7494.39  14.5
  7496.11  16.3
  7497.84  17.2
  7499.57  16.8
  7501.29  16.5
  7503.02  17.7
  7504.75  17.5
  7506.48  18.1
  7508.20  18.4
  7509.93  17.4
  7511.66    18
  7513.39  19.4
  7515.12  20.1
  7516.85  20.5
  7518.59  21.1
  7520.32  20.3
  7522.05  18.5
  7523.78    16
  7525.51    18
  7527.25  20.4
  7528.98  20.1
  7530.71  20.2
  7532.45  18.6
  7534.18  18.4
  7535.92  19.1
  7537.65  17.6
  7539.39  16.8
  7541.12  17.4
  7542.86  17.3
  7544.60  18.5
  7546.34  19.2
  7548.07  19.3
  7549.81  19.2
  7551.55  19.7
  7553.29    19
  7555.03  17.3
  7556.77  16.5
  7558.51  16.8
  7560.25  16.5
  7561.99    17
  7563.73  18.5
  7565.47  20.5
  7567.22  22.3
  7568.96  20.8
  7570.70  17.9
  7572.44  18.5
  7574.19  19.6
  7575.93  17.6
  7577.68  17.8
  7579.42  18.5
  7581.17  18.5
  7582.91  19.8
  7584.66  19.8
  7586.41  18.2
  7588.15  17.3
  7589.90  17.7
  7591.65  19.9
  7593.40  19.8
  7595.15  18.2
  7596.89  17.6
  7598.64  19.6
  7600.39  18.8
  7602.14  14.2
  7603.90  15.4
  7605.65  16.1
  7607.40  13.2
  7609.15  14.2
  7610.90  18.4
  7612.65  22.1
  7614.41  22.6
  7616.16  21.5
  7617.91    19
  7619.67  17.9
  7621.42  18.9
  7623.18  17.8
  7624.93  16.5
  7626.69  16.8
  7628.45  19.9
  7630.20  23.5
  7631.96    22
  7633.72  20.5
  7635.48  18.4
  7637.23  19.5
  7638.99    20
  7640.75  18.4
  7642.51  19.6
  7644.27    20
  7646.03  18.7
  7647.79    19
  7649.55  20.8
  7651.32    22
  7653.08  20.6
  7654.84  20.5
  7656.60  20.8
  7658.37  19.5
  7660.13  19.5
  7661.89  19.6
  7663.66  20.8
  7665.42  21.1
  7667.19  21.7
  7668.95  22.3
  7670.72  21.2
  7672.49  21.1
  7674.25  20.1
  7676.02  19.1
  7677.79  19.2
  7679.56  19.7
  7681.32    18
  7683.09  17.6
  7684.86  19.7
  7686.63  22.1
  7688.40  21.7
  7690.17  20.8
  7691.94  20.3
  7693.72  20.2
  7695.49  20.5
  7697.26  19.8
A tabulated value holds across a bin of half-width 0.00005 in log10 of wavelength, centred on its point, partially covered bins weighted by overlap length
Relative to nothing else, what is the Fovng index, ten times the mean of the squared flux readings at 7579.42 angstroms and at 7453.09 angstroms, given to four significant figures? 3478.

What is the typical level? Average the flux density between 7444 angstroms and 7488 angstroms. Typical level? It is 19.7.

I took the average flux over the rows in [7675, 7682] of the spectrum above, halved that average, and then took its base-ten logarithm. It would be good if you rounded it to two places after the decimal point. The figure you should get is 0.98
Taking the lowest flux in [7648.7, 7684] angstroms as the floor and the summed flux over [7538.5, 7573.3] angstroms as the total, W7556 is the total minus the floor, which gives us 351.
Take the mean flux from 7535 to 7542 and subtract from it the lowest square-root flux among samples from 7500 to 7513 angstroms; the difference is 13.7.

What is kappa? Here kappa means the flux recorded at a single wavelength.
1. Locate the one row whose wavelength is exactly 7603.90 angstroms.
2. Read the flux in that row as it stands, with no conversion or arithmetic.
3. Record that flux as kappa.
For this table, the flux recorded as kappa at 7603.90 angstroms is 15.4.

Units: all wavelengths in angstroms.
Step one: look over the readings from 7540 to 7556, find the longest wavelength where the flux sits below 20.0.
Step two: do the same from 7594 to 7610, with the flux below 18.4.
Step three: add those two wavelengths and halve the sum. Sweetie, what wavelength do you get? 7582.1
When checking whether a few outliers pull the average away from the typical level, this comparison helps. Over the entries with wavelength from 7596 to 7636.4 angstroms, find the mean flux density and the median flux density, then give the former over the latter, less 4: -3.00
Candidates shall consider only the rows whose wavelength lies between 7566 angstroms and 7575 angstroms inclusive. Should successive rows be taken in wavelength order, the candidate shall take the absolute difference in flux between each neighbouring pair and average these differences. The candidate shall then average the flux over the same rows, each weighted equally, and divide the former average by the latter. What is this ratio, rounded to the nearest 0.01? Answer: 0.08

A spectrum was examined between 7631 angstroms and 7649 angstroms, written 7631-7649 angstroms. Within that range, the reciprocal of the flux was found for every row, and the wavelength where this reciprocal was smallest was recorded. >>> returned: 7631.96 angstroms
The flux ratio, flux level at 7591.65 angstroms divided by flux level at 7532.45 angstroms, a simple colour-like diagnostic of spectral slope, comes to 1.07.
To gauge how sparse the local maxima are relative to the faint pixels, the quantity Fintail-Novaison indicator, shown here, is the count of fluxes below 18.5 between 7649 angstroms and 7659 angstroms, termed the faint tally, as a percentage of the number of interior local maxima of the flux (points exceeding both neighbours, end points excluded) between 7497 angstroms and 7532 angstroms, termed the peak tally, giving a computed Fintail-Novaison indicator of 0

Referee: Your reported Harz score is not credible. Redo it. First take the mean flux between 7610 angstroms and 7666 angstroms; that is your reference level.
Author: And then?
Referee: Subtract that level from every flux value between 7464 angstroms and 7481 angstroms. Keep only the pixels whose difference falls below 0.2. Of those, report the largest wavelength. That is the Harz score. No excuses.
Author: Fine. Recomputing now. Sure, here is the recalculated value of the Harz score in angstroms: 7480.59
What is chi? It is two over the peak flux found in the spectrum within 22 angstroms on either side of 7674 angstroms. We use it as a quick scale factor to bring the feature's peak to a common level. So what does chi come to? 0.0897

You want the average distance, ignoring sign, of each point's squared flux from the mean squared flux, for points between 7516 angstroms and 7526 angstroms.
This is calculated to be 59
